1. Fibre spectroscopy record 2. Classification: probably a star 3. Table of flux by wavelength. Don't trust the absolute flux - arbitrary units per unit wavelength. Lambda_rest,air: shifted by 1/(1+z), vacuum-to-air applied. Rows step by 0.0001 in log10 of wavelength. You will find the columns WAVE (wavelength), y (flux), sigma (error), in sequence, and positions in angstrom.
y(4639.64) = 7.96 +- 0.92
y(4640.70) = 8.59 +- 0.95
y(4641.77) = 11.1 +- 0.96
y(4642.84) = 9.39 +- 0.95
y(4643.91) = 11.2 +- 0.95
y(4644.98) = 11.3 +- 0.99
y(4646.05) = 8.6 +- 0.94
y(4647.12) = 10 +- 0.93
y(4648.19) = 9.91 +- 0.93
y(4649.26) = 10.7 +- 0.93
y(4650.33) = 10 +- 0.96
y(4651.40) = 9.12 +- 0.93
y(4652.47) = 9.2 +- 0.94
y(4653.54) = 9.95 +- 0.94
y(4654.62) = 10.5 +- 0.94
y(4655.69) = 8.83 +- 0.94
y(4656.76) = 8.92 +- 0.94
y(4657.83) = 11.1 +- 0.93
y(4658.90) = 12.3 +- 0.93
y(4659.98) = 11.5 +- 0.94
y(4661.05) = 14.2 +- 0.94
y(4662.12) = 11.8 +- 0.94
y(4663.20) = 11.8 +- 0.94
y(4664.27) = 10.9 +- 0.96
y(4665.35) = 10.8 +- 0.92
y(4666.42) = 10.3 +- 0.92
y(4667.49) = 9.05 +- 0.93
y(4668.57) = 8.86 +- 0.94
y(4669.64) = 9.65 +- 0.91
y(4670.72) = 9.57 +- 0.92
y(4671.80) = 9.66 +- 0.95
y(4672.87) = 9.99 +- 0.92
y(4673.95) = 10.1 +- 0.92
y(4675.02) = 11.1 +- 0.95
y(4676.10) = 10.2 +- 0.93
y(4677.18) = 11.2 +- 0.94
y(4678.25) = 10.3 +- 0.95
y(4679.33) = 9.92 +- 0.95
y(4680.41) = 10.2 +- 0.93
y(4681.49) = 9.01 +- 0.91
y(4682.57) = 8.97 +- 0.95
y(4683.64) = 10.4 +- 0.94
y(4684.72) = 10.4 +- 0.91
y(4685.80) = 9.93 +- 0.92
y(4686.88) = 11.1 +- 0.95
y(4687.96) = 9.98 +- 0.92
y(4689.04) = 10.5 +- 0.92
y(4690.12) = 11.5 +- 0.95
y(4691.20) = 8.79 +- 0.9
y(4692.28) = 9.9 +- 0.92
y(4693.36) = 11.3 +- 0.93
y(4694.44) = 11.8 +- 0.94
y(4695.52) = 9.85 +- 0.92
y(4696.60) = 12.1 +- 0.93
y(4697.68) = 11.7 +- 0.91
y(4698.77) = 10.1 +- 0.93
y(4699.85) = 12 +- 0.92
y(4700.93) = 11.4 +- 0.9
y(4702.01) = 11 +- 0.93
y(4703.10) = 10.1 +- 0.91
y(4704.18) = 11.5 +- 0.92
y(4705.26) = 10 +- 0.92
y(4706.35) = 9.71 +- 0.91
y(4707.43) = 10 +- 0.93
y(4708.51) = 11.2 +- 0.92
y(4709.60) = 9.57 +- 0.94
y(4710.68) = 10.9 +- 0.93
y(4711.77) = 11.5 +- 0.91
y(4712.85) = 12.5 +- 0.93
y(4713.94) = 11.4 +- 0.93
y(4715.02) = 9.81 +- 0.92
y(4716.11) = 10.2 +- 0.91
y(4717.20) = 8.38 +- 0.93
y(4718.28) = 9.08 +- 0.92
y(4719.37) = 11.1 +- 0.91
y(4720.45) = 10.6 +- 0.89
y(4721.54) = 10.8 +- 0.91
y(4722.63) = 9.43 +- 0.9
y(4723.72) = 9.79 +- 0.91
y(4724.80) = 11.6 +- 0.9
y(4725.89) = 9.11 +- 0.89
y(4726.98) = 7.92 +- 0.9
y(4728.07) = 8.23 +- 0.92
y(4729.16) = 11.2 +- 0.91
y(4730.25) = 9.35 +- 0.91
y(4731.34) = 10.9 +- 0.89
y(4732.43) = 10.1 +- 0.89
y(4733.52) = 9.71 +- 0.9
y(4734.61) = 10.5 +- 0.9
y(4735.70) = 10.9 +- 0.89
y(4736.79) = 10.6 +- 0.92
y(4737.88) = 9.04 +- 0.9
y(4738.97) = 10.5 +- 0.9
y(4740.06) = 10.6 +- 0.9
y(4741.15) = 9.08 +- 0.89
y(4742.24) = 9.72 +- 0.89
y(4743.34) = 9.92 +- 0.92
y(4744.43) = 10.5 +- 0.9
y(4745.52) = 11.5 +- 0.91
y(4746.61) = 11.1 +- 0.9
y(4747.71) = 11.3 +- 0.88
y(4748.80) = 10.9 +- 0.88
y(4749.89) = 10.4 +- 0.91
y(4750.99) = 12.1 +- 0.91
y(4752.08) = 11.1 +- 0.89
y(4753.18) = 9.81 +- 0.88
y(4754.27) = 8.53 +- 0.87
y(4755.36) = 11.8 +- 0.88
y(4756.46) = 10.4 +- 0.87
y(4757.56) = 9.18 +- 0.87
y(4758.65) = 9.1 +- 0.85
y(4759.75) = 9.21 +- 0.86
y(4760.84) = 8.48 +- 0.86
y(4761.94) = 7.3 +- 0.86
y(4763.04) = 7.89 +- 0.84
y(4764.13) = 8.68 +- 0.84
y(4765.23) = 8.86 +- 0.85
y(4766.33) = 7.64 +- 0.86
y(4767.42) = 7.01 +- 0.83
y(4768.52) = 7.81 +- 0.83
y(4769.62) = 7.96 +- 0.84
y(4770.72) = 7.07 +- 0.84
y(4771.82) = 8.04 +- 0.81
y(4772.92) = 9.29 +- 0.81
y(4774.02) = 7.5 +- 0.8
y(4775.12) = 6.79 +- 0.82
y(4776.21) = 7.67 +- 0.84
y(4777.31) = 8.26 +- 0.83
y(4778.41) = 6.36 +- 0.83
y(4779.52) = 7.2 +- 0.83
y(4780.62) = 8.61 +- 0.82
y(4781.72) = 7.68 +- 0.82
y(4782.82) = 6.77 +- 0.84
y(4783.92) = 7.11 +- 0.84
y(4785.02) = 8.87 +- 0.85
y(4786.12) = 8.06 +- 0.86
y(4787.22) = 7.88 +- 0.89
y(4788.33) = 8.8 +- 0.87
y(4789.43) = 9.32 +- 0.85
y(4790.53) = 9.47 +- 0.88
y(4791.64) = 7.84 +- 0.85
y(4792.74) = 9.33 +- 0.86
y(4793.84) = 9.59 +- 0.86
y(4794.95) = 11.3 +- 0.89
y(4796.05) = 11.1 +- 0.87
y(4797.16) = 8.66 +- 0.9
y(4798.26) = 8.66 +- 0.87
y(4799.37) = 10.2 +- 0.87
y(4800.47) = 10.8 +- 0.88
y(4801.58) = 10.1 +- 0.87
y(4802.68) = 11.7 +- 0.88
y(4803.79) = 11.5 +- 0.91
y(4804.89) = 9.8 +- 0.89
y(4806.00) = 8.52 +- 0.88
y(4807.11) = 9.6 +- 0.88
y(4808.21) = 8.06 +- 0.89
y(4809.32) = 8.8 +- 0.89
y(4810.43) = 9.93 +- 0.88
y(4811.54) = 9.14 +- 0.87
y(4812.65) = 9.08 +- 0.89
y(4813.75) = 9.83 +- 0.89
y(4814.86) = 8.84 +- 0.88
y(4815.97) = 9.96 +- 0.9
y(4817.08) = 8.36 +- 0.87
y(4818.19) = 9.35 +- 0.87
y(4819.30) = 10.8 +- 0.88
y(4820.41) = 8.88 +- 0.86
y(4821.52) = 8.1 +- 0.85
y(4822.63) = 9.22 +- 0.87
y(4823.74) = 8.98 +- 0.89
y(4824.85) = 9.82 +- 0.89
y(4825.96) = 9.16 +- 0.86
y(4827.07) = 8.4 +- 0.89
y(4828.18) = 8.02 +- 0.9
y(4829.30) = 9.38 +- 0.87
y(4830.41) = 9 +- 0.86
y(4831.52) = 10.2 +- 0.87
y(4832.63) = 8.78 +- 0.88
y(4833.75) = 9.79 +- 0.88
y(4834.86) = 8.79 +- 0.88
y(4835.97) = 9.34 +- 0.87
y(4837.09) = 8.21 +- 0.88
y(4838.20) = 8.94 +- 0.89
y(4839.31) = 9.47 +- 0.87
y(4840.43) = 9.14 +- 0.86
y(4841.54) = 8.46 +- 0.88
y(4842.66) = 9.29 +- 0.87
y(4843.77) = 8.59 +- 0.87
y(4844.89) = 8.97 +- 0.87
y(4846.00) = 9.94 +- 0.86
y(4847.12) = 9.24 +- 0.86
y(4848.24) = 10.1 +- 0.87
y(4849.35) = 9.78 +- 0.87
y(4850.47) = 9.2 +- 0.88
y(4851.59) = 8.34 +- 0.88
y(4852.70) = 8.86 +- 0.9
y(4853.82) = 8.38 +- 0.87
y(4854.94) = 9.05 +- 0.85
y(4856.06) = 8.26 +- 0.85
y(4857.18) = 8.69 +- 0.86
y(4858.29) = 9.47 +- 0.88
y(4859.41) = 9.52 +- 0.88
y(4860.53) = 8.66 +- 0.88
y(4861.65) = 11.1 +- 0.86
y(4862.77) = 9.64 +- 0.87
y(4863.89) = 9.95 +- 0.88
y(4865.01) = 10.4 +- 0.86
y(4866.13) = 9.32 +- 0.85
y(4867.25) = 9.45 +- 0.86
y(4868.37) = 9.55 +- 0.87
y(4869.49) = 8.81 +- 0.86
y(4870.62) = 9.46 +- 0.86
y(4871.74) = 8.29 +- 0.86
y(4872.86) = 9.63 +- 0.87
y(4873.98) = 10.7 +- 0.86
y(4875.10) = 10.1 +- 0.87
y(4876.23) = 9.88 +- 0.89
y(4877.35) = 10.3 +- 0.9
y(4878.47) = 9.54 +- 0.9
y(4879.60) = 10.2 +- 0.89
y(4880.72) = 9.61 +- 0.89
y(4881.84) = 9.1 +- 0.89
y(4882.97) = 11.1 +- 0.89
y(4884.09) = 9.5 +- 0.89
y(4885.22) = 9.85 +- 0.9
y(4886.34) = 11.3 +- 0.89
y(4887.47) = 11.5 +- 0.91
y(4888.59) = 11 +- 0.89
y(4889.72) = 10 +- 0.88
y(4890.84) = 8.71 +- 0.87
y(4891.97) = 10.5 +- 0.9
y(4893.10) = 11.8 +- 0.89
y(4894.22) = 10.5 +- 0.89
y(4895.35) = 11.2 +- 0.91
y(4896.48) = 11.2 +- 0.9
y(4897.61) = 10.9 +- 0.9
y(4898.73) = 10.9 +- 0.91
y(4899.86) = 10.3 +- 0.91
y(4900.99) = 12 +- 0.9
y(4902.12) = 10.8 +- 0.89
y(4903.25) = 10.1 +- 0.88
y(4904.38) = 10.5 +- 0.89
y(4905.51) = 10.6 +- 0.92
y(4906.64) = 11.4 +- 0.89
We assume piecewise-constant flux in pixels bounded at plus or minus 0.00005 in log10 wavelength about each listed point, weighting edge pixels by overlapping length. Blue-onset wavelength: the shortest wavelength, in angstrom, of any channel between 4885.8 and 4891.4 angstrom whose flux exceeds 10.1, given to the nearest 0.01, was 4886.34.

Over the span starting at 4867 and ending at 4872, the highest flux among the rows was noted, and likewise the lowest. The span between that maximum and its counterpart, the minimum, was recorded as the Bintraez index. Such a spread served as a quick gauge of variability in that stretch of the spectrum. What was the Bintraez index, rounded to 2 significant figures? 1.3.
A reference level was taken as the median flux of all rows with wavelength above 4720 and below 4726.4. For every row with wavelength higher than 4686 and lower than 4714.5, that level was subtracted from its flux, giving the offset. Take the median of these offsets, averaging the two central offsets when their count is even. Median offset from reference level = 0.9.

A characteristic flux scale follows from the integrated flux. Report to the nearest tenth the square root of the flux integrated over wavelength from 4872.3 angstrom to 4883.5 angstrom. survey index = 10.6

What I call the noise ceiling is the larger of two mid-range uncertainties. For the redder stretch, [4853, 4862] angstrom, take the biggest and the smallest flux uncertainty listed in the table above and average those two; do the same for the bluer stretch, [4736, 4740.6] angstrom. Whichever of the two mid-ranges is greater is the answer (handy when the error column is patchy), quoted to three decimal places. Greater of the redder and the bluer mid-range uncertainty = 0.910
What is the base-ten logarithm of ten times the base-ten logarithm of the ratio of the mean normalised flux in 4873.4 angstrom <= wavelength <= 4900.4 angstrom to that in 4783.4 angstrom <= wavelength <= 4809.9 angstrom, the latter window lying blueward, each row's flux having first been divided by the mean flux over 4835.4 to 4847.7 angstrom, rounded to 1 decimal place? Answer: -0.3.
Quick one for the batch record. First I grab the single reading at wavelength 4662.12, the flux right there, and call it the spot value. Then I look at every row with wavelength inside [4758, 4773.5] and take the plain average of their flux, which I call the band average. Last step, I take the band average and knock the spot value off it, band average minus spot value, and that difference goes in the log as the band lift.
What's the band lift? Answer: -3.6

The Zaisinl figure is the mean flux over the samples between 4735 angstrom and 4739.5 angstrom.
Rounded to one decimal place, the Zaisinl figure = 10.3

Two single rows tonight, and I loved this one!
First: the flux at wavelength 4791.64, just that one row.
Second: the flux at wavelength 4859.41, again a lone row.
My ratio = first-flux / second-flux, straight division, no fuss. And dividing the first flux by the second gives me 0.82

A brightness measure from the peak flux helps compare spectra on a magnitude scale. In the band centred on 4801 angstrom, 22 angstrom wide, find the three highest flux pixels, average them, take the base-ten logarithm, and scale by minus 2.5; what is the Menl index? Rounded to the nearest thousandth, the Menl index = -2.652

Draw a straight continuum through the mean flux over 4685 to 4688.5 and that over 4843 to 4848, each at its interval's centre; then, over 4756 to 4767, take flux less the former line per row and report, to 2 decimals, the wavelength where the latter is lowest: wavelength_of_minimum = 4761.94 angstrom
